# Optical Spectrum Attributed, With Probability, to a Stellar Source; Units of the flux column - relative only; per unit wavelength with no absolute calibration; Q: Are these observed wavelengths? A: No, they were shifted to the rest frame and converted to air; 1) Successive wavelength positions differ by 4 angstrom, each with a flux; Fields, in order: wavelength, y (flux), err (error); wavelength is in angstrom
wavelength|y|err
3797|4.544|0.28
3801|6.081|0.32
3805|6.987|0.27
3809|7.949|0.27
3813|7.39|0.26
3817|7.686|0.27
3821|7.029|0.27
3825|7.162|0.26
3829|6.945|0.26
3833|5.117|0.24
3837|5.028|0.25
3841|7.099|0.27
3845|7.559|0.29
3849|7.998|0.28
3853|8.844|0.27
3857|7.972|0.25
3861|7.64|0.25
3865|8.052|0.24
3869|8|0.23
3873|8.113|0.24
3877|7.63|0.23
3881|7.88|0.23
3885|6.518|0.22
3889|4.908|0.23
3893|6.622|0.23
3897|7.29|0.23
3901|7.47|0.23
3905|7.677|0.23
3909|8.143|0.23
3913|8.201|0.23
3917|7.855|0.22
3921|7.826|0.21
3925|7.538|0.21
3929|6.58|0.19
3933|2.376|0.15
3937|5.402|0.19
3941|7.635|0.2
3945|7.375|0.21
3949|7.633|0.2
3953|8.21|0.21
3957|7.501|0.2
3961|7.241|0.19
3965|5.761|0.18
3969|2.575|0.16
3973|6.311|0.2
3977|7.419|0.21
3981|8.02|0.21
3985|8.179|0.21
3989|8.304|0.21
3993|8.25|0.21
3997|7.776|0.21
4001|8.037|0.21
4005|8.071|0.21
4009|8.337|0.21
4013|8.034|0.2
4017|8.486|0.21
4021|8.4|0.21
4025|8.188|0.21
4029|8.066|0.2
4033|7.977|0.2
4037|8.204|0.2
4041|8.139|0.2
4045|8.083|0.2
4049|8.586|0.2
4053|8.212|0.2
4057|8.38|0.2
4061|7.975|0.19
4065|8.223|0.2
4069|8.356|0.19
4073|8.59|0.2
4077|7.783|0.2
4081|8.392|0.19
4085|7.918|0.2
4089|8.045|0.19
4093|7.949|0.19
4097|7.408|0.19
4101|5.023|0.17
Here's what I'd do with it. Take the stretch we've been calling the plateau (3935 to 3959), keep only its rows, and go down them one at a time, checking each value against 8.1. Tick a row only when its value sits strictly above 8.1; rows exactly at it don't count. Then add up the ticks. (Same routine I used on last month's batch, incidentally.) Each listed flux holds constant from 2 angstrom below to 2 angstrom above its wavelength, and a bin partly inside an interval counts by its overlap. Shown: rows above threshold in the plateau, 1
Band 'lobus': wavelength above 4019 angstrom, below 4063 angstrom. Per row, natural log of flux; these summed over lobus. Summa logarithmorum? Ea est 23.1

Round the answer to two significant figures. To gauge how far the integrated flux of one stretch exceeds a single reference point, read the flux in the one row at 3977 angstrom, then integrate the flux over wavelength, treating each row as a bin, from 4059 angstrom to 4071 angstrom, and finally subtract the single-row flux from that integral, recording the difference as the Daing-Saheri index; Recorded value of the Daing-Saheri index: 91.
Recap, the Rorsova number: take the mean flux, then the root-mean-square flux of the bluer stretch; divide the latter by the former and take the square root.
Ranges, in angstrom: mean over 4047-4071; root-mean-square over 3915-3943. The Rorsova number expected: 0.90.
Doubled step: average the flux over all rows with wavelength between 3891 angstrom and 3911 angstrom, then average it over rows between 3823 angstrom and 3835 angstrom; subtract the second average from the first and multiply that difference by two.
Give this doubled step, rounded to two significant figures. 2.1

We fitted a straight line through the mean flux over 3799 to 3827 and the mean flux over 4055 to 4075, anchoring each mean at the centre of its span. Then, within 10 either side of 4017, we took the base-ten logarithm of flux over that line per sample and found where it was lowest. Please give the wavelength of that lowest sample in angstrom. 4013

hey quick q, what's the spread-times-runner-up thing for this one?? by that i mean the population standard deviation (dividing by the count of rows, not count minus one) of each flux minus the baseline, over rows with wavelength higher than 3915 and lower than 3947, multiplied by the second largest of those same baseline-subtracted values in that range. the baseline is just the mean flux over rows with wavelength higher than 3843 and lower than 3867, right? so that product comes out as -0.3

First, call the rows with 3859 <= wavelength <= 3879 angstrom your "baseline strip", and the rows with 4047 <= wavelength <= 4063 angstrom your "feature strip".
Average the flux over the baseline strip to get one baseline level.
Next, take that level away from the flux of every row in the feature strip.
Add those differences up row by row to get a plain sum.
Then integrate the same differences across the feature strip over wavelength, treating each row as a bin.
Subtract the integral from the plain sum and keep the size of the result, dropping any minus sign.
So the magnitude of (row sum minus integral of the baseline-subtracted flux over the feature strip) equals 4.8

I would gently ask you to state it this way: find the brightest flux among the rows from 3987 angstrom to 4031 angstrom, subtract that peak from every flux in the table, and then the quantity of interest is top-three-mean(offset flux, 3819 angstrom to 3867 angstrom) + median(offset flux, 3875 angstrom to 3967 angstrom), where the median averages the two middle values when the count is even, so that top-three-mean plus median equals -1.2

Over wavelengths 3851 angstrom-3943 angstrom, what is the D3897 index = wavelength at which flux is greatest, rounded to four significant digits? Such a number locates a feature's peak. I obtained 3853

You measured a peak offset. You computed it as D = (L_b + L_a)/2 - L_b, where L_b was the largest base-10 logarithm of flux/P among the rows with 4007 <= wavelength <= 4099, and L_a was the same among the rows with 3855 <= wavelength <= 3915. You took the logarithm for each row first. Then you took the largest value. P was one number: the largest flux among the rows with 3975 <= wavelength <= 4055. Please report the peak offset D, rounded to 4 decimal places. -0.0101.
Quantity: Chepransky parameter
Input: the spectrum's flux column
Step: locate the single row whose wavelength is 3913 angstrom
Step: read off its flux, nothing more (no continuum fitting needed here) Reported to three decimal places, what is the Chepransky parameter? 8.201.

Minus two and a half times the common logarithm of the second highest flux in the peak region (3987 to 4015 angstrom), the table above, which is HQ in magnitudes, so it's -2.30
